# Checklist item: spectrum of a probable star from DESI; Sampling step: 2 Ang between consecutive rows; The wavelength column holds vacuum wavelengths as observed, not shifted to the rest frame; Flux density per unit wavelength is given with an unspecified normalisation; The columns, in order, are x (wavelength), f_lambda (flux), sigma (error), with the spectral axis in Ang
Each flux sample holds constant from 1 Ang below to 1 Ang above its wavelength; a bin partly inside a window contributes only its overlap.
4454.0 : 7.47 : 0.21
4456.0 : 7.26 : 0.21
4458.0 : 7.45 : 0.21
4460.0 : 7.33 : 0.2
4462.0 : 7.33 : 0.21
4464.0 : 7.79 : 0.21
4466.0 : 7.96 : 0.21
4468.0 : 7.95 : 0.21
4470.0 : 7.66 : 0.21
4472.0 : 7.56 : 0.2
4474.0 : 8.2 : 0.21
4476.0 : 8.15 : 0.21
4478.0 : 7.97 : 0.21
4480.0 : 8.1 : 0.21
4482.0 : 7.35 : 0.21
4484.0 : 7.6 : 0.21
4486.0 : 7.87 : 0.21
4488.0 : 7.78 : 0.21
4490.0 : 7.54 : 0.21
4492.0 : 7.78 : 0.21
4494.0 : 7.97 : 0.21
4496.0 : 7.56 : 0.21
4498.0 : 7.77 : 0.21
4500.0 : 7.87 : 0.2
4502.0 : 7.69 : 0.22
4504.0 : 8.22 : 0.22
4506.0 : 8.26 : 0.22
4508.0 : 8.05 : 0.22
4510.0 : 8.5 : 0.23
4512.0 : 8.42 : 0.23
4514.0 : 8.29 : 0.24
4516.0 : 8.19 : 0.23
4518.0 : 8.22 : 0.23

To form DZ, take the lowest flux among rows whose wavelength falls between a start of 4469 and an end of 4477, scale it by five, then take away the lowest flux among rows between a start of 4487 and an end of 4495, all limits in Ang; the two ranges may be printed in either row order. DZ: 30.3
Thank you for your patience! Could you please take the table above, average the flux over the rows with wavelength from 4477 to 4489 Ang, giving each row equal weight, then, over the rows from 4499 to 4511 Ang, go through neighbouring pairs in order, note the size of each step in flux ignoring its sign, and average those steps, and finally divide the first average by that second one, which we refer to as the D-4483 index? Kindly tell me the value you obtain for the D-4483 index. 27.6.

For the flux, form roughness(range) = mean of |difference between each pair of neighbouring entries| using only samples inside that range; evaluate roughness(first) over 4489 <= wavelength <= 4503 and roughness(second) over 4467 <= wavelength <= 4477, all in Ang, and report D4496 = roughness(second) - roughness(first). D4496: 0.048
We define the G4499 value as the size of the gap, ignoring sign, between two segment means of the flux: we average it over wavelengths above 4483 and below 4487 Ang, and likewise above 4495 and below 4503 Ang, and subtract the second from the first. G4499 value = 0.01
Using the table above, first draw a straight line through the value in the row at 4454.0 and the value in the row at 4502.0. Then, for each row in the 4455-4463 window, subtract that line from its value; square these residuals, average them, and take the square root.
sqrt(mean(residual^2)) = 0.16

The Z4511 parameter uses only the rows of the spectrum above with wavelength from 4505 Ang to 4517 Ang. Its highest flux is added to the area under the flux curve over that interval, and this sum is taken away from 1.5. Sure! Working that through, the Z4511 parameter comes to -106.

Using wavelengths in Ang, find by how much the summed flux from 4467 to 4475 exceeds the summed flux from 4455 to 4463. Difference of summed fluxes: 2.0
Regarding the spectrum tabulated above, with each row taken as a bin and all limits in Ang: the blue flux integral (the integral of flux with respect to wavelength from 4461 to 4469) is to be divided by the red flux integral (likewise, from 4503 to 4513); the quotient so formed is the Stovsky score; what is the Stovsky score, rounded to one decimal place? 0.7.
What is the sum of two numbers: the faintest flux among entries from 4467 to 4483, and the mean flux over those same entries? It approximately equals 15.2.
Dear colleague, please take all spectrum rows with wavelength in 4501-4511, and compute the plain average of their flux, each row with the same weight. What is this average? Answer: 8.1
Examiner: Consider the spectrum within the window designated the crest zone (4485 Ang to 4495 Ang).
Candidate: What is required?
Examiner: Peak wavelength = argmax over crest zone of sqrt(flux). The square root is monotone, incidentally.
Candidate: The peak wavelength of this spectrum 4494.0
